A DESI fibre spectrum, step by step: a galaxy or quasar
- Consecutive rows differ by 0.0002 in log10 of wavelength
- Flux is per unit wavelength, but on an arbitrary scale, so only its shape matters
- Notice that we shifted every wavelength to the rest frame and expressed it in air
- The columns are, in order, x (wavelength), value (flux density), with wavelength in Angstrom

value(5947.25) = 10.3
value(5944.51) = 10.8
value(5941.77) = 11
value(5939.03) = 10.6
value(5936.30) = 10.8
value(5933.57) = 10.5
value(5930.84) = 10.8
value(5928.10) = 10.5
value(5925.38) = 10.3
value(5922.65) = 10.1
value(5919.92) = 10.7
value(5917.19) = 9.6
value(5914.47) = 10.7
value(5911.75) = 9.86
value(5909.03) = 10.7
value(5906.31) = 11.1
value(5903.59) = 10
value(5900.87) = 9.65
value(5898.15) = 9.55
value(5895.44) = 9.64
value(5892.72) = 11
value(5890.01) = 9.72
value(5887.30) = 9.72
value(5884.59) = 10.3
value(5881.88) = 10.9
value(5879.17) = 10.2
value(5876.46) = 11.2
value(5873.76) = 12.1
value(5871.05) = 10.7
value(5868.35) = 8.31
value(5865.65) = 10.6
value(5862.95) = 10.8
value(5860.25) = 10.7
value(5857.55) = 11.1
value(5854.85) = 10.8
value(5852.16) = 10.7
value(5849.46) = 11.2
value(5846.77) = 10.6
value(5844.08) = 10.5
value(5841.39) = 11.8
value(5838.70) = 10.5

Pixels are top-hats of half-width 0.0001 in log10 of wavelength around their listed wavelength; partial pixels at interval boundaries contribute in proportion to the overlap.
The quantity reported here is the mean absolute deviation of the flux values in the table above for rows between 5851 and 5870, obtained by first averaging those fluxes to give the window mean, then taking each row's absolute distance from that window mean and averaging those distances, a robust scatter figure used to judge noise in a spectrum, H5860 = 0.61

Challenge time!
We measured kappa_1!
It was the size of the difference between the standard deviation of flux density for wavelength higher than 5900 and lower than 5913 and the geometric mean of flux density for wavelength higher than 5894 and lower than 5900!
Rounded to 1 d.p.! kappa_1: 9.0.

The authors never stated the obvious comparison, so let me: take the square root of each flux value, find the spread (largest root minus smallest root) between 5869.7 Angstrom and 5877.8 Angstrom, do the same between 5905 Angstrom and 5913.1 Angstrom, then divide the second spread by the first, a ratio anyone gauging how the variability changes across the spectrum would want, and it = 0.9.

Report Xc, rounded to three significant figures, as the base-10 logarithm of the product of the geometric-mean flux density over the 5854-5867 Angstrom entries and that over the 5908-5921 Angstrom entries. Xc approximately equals 2.05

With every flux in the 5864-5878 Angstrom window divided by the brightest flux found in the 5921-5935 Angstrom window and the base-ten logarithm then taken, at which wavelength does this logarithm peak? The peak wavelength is 5873.76 Angstrom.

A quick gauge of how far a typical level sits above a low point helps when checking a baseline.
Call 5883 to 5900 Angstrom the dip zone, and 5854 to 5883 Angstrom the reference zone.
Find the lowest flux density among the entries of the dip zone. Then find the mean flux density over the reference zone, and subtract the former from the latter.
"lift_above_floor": 1.12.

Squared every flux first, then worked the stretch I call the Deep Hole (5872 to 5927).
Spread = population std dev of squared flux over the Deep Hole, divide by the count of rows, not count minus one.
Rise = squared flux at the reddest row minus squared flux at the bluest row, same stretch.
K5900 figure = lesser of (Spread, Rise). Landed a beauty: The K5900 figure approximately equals -40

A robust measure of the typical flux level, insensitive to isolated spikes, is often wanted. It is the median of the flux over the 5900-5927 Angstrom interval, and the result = 10.2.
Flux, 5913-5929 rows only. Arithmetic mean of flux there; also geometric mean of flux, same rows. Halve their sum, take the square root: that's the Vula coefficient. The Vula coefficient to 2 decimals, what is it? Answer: 3.21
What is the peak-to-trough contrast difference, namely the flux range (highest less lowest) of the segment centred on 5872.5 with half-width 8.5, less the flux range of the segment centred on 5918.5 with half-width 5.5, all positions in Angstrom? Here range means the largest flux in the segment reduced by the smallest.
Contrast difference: 2.7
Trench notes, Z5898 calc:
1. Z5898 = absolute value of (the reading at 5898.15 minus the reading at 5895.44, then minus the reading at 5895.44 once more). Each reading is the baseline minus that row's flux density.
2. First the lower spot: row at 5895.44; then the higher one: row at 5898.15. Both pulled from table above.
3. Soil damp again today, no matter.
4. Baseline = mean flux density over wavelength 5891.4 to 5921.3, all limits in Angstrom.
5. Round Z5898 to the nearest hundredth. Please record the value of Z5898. 0.50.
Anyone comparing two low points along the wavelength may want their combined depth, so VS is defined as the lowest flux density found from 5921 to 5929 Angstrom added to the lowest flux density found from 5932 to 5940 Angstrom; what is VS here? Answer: 20.6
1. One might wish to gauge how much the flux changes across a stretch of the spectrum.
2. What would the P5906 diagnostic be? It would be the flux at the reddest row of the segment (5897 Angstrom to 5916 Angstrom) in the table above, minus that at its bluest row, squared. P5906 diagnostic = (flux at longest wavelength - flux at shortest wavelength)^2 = 1.32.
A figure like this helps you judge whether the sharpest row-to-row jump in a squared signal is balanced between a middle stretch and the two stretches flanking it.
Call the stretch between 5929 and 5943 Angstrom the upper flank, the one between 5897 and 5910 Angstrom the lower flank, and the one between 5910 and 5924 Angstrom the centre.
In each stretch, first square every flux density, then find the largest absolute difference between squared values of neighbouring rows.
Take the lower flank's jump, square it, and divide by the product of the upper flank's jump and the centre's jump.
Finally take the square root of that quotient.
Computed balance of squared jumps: 1.7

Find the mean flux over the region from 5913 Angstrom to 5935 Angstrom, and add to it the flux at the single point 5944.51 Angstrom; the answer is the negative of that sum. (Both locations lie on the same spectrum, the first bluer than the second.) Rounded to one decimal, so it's -21.2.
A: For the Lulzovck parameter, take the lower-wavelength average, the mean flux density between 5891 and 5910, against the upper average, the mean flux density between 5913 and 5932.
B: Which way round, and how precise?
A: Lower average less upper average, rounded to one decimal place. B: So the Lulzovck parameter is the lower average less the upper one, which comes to -0.2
